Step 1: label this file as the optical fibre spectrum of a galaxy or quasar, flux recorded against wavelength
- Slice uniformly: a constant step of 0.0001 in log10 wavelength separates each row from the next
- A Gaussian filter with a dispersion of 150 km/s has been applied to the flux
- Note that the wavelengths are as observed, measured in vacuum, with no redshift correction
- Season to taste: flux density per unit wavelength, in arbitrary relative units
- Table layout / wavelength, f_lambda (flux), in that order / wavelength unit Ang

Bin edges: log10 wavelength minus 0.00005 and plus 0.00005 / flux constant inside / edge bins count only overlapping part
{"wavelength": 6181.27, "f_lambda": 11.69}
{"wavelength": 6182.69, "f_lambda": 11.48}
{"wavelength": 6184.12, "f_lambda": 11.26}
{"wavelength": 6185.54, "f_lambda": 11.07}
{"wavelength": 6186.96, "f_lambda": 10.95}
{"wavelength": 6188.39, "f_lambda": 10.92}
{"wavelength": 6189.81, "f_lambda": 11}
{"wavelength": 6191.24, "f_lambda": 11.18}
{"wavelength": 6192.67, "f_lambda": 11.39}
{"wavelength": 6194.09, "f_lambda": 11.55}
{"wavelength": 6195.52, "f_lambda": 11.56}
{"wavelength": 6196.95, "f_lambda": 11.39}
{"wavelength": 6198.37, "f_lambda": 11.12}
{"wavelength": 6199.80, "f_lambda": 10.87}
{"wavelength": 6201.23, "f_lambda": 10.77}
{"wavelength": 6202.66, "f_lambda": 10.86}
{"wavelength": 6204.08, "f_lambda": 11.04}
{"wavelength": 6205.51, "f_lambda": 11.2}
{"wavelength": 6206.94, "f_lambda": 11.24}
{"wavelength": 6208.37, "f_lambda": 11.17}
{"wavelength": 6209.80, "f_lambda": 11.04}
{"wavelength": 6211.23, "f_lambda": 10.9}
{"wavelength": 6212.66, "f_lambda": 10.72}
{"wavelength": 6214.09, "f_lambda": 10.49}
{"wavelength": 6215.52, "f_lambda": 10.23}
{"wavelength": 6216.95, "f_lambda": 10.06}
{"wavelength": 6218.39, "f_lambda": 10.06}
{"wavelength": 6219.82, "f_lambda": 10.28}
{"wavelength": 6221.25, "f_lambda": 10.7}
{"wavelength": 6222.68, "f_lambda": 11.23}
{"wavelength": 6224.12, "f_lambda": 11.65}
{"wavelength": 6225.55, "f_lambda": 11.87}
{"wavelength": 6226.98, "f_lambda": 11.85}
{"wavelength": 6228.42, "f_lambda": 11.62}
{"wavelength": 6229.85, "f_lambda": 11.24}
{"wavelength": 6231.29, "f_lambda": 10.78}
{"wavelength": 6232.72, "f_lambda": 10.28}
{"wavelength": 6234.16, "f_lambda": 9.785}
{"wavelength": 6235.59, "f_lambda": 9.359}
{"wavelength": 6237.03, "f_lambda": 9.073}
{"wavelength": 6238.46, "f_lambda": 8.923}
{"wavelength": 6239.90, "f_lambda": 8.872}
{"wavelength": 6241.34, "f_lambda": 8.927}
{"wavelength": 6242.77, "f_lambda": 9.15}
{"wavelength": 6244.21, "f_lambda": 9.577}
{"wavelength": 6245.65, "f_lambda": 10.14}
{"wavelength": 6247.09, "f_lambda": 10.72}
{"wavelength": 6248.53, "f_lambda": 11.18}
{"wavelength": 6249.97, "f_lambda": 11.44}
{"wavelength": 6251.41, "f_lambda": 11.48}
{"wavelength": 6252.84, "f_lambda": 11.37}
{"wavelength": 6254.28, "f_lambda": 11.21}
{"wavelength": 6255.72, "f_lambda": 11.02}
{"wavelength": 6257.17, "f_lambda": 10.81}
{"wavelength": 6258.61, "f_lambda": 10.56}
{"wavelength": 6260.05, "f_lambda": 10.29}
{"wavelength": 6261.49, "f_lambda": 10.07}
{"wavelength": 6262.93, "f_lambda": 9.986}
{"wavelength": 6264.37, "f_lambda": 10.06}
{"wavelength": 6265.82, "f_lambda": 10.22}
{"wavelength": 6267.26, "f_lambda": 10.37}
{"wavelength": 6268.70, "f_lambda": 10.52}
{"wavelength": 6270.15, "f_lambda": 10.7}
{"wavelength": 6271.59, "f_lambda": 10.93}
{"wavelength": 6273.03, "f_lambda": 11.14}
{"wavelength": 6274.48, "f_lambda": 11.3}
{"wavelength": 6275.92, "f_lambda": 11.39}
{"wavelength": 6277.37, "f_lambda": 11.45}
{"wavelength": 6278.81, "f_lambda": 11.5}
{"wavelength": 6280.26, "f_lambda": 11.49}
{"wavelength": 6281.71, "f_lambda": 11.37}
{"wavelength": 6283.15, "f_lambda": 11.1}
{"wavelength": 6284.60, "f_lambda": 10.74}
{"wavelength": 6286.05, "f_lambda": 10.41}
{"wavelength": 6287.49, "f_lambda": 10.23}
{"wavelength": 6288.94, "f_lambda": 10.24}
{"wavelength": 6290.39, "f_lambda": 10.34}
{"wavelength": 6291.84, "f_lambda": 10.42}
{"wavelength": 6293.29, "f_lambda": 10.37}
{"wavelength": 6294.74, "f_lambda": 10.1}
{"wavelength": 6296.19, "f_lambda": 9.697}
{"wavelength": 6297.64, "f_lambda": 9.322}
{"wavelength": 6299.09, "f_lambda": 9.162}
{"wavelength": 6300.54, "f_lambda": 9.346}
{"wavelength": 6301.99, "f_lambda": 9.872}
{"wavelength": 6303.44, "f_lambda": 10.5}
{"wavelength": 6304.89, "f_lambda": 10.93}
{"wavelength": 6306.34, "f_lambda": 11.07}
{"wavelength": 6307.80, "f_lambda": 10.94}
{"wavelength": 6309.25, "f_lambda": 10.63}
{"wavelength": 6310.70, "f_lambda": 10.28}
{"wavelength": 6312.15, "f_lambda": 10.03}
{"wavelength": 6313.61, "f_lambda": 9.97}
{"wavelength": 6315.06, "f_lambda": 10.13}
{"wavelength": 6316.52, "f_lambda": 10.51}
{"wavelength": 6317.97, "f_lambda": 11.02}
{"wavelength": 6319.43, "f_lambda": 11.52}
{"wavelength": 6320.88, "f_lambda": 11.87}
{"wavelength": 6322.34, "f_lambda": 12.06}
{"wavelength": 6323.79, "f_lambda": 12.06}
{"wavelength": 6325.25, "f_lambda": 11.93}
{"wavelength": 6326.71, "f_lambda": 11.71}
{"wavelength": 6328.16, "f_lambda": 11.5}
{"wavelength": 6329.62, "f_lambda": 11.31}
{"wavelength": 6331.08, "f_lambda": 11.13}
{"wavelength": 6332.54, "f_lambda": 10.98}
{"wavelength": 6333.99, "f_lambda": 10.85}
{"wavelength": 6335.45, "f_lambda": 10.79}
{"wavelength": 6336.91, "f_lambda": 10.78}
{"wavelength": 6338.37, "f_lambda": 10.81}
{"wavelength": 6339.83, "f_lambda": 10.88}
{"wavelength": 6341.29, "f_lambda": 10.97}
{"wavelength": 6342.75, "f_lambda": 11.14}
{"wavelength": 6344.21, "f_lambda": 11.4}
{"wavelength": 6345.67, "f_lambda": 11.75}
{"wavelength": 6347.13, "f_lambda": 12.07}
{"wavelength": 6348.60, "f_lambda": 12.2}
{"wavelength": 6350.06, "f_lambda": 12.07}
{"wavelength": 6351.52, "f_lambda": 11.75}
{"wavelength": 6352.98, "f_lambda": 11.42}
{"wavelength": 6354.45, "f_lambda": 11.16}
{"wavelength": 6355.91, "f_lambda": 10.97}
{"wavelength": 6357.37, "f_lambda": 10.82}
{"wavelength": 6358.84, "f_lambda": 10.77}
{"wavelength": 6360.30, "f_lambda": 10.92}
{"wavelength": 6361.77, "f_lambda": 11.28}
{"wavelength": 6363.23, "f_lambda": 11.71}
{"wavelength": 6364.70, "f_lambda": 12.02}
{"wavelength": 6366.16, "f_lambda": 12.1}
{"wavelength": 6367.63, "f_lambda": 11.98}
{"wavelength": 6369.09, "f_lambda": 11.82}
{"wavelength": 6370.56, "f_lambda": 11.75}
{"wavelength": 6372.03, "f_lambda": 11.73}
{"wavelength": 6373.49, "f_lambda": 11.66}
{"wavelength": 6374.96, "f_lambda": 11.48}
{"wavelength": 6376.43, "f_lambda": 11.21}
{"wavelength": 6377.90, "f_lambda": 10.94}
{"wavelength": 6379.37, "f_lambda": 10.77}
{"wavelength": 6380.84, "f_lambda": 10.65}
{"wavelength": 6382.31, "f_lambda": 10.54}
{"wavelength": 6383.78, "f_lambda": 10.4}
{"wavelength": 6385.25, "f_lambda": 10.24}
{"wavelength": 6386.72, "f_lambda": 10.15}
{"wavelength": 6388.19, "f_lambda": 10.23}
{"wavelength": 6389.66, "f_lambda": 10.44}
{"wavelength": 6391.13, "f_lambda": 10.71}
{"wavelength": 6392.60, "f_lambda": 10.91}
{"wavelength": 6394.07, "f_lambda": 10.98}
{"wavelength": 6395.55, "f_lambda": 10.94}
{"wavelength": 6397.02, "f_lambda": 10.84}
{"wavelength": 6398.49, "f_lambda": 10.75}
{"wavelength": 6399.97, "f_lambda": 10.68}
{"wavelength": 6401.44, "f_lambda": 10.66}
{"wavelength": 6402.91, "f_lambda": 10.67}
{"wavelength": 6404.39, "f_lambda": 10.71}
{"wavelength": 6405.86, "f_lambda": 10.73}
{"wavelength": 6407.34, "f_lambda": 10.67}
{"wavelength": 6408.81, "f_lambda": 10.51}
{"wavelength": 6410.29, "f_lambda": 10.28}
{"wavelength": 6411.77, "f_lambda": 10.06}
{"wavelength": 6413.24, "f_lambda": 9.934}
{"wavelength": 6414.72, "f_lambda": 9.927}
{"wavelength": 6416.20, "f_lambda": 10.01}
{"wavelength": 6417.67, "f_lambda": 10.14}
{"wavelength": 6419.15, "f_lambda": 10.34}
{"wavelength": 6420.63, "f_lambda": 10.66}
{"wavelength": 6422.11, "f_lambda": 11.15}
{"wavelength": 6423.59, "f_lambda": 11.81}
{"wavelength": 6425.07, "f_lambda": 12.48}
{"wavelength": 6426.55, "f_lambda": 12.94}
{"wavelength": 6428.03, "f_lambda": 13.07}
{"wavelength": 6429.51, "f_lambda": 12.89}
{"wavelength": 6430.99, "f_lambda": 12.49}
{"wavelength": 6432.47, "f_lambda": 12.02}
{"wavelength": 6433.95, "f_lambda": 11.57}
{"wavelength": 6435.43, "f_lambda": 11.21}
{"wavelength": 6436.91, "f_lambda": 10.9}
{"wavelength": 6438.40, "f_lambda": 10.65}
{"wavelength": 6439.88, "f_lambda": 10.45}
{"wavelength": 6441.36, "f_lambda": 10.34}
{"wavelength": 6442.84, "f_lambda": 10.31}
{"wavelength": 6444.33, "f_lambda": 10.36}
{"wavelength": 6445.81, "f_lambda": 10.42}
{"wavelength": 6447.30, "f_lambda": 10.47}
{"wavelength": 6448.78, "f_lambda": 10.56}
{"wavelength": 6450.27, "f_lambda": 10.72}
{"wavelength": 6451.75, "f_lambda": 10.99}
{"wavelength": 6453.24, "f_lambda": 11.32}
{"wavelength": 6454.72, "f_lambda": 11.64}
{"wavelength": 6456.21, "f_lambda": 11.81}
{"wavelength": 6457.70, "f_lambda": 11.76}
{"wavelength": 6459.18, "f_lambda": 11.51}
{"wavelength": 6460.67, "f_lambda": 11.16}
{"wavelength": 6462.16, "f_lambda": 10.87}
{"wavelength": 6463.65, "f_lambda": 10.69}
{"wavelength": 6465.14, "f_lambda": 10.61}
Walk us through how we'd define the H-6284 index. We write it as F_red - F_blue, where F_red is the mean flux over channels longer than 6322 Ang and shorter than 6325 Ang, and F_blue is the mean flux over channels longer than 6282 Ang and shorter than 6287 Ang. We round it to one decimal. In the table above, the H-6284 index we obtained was 1.3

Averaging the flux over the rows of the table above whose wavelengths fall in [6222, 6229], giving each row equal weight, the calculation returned 11.6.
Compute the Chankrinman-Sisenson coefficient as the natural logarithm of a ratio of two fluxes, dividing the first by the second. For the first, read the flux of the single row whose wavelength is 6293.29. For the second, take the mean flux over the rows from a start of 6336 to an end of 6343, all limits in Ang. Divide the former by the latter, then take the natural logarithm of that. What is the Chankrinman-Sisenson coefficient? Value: -0.05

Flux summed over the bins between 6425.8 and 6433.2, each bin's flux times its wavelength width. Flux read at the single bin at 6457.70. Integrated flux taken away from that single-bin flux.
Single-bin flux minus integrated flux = -82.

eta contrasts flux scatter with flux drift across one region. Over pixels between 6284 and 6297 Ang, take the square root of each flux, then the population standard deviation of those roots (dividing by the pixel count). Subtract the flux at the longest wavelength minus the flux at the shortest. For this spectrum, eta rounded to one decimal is 1.1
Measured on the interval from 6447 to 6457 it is -1.3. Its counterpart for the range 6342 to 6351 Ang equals -0.9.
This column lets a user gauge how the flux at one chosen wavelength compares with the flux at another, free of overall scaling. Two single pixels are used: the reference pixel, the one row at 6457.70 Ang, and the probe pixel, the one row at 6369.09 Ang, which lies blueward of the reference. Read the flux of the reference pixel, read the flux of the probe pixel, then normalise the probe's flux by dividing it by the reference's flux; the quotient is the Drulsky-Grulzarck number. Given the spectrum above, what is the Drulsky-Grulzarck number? 1.01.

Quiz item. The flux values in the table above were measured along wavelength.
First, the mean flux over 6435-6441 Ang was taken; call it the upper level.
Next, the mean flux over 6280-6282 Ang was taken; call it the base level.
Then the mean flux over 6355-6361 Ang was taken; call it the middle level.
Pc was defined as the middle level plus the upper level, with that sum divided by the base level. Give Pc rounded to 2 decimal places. 1.90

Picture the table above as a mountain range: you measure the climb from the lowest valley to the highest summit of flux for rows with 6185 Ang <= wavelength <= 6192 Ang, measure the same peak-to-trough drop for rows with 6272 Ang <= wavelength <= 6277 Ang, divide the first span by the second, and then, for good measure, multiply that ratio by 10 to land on 10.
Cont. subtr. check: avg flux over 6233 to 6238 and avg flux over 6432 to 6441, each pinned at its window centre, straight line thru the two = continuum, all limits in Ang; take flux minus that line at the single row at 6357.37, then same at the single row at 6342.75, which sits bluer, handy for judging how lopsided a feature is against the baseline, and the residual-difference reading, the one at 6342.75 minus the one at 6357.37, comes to 0.4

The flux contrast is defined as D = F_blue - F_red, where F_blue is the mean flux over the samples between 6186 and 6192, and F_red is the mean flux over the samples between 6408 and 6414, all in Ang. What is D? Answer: 0.8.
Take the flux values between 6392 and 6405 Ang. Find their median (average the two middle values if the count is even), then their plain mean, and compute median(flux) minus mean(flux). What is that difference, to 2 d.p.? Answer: -0.04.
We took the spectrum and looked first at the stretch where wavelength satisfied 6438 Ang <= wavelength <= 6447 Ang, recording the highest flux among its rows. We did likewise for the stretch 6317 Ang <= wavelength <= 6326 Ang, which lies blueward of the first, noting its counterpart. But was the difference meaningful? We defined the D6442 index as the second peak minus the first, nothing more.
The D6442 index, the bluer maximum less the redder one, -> 1.4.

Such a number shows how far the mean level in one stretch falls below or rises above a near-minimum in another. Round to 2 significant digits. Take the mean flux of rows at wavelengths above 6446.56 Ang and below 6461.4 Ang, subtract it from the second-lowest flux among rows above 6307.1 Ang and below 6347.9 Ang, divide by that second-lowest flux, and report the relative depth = -0.12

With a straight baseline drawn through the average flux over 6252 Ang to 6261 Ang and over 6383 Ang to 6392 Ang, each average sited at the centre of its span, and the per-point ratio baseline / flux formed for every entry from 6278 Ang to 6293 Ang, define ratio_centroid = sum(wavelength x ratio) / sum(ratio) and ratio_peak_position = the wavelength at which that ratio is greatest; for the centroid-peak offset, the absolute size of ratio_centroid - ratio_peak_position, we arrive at 2.0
